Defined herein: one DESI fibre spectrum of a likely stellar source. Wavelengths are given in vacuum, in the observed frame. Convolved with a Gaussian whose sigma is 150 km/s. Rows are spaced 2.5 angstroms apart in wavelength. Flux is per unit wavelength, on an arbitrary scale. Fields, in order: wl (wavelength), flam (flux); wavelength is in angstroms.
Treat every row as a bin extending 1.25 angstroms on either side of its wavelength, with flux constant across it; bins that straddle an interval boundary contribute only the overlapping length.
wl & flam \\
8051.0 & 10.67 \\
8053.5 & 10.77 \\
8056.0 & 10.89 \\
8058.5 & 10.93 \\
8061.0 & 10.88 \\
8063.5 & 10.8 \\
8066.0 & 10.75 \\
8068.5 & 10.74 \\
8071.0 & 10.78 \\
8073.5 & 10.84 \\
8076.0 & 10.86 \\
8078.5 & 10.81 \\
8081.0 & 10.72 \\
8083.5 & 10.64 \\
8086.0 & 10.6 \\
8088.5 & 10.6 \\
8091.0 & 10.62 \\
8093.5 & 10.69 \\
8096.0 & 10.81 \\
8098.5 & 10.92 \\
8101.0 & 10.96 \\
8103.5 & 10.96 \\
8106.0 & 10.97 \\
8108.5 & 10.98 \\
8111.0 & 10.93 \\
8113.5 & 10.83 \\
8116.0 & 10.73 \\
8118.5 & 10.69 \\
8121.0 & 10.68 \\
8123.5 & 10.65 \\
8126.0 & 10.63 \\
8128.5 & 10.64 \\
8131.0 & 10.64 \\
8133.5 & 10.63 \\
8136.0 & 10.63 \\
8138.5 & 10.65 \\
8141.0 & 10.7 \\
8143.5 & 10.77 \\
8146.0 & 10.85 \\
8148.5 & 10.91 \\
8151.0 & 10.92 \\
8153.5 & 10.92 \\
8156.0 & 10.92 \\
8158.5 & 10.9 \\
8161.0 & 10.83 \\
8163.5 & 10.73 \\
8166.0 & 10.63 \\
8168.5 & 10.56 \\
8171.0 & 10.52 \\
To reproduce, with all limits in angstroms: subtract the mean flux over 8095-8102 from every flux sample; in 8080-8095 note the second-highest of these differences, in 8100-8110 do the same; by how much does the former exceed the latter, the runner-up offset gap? -0.28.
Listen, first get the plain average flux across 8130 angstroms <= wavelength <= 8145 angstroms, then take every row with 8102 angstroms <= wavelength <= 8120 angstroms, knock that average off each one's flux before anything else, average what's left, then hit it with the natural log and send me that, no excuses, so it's -1.6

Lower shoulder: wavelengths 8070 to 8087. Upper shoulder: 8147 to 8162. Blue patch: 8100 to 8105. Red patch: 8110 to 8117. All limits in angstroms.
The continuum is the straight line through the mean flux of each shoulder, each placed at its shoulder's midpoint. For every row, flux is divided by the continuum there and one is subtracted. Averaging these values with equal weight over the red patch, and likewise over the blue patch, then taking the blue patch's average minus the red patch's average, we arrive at 0.014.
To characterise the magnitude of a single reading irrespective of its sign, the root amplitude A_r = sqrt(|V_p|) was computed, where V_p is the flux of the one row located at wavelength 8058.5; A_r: 3.306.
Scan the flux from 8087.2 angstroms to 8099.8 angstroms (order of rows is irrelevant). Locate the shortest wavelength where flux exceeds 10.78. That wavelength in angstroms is 8096.0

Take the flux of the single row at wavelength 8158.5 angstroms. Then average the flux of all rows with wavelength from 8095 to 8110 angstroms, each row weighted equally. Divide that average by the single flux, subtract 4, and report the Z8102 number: -3.00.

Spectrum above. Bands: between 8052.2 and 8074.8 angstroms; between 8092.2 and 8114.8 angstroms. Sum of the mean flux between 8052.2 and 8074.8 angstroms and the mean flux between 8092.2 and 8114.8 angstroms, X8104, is 21.71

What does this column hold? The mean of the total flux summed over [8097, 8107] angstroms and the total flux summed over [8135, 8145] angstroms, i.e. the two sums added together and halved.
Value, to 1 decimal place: 43.3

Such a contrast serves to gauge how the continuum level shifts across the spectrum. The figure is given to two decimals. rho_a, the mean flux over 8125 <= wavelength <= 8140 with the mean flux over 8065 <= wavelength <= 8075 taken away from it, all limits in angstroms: -0.14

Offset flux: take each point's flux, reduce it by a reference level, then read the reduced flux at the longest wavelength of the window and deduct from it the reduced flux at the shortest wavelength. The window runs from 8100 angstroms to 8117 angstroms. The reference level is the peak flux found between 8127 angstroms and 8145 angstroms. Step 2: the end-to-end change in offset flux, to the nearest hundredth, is -0.23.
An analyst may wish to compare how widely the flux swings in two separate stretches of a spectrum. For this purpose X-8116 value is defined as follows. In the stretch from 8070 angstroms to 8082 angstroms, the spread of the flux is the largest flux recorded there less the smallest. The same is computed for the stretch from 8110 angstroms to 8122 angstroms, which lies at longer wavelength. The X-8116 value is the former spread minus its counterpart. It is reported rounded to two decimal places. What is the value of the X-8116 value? -0.11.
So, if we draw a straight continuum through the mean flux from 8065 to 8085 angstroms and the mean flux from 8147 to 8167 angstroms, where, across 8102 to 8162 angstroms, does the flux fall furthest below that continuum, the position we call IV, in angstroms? 8136.0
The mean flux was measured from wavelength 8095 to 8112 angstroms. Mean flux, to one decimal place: 10.9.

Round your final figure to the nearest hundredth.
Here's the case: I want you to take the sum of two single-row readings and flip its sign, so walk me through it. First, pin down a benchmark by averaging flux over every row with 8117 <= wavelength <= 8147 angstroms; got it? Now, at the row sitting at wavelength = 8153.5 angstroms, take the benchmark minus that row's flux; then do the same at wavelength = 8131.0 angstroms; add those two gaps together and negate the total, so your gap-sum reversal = 0.20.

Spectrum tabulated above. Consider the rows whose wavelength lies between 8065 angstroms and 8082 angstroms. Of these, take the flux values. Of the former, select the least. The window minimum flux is 10.72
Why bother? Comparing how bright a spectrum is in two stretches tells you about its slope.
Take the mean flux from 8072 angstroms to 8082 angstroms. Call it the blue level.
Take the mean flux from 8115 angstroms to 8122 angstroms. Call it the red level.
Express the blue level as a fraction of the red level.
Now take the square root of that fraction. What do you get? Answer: 1.005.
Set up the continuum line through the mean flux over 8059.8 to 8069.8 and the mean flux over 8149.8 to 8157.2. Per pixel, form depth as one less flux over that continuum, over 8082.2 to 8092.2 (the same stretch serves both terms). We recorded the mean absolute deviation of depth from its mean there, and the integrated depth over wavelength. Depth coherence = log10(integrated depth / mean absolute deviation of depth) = 2.14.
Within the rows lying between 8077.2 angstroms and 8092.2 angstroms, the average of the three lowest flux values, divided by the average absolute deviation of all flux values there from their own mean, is 159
